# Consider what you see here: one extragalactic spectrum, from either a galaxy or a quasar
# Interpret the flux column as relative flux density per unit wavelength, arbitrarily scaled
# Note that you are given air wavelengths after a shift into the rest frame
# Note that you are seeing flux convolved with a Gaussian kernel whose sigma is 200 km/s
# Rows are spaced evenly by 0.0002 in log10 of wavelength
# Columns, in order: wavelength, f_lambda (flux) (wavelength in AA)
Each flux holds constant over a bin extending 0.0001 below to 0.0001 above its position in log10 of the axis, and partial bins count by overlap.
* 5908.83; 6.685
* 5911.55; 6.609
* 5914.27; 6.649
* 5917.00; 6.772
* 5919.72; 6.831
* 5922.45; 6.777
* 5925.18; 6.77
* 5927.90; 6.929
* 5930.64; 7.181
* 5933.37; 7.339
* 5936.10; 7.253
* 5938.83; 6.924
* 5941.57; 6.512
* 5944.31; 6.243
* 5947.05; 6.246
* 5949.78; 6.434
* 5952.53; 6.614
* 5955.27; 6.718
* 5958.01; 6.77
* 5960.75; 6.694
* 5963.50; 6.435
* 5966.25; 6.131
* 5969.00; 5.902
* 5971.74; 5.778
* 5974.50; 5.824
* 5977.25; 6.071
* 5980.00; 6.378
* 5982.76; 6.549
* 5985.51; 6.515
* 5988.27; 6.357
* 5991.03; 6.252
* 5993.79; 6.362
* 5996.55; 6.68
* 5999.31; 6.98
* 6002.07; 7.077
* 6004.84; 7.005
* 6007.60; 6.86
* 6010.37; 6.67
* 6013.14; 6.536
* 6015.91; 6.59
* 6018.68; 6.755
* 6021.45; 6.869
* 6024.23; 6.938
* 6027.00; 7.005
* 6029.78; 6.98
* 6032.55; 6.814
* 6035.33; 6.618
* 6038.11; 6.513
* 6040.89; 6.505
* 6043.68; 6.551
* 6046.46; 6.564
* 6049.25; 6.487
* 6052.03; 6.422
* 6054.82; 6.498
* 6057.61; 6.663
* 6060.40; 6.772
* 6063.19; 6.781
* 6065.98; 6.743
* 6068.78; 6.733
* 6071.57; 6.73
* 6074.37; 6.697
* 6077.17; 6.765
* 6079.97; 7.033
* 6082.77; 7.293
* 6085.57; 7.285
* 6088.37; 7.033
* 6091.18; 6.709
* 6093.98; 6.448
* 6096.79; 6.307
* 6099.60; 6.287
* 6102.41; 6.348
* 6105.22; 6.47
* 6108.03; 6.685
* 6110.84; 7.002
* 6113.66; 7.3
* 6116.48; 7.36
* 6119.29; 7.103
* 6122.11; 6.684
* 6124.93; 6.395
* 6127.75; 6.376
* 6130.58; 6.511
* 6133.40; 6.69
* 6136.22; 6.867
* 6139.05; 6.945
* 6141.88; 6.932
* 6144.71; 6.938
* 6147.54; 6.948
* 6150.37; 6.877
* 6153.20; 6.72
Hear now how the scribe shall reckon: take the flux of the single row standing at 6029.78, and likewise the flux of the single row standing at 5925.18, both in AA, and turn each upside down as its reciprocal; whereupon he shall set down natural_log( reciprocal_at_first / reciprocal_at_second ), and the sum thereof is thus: -0.03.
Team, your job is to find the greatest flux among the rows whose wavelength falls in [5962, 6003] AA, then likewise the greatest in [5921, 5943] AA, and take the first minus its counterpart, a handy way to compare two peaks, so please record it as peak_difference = -0.26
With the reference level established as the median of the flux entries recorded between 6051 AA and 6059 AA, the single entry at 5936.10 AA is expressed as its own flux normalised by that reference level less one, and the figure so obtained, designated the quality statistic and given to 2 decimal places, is 0.12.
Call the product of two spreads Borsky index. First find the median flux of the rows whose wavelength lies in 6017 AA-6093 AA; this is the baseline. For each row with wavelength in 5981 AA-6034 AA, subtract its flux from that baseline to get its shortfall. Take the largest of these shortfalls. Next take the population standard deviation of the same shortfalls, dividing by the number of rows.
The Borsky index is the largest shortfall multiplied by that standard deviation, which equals 0.12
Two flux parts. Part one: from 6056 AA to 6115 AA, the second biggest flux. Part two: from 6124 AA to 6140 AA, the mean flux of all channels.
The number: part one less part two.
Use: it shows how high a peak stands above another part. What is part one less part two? 0.7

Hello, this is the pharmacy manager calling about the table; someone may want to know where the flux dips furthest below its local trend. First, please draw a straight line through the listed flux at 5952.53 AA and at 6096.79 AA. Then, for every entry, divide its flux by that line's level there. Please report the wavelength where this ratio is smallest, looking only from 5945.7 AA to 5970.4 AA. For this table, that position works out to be 5969.00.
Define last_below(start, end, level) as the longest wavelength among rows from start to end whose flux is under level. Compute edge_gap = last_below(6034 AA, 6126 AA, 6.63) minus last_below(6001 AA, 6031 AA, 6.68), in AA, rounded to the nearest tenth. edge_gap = 109.0 AA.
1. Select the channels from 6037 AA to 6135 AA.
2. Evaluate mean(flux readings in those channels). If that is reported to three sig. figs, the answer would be 6.71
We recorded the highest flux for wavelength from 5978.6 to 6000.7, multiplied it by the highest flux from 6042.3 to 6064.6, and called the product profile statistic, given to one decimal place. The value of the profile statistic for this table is 47.3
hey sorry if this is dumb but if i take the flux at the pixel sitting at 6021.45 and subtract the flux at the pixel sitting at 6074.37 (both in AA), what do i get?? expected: 0.17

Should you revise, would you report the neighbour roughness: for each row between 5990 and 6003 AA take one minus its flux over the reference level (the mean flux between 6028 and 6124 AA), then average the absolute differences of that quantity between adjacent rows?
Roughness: 0.0306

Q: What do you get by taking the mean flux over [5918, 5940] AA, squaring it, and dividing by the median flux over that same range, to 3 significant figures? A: 7.08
